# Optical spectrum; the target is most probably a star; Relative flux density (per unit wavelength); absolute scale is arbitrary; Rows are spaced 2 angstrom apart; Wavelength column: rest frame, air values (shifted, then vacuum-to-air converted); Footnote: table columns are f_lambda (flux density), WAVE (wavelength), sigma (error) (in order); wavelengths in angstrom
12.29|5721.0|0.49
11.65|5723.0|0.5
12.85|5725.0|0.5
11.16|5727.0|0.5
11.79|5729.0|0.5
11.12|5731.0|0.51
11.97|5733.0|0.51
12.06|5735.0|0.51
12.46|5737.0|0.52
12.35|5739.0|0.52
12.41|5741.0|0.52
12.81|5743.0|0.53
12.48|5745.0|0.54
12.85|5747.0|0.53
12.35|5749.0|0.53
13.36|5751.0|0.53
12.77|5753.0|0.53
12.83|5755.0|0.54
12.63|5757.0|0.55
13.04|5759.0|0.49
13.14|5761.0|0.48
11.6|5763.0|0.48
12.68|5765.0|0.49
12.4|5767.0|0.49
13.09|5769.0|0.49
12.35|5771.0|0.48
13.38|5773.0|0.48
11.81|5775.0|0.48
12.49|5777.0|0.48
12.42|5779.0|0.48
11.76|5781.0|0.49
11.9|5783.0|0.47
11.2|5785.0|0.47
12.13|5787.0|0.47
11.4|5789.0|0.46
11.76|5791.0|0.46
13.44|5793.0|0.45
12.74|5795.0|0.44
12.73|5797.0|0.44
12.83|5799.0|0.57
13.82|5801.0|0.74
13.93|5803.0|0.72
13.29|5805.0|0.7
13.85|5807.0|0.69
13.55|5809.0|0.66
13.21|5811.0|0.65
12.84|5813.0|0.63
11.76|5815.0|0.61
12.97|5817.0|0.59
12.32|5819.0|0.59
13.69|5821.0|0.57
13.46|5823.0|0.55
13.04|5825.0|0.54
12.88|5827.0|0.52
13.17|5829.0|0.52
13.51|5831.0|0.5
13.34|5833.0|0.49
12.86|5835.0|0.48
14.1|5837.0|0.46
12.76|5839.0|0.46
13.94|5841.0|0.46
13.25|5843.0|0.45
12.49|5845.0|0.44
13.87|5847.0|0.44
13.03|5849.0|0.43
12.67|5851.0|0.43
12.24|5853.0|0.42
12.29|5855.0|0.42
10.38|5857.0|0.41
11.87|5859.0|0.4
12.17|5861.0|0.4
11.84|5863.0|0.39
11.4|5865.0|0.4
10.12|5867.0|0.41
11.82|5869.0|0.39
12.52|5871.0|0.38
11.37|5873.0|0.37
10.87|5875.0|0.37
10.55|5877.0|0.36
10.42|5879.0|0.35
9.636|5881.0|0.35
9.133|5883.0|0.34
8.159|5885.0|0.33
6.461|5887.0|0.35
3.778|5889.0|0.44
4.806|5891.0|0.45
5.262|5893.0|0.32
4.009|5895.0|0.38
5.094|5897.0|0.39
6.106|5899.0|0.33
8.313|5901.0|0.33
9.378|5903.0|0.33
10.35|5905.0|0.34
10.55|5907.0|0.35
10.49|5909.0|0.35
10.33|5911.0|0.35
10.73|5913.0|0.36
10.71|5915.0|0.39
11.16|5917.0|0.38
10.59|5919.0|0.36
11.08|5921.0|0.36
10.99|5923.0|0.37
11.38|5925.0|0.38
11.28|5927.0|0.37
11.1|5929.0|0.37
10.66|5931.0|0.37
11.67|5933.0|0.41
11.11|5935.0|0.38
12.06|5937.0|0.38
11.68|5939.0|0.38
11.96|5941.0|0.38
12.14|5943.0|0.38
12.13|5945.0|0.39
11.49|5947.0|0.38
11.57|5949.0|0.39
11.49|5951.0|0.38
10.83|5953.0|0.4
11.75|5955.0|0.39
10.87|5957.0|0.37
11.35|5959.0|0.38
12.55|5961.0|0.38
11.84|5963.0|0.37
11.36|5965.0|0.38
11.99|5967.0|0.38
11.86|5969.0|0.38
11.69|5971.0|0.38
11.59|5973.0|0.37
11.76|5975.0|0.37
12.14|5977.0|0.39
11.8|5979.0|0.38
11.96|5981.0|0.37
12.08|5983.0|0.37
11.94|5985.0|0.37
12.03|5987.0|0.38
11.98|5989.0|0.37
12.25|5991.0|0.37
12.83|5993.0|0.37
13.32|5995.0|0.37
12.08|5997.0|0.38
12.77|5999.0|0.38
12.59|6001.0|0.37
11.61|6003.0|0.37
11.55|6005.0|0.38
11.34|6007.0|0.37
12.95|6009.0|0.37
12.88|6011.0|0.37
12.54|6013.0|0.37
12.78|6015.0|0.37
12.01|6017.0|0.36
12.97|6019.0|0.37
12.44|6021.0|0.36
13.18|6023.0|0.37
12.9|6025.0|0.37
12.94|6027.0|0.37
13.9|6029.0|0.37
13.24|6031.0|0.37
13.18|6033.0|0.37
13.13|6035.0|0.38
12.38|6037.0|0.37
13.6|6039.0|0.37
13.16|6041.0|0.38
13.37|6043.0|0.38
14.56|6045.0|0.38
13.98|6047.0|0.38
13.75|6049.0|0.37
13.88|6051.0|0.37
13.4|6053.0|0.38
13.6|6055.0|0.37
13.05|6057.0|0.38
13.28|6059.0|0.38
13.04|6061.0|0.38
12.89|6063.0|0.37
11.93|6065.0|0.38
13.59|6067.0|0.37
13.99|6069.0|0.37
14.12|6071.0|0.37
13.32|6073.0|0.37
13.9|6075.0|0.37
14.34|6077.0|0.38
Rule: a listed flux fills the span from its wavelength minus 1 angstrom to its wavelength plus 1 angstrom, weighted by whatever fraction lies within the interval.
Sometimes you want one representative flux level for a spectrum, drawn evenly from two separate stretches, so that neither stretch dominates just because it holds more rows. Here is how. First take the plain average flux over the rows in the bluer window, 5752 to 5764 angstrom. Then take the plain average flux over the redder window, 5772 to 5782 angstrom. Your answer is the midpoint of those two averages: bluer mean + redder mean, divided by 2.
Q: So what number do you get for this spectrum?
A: 12.5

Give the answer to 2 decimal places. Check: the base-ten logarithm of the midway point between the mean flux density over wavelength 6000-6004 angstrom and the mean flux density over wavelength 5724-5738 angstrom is 1.08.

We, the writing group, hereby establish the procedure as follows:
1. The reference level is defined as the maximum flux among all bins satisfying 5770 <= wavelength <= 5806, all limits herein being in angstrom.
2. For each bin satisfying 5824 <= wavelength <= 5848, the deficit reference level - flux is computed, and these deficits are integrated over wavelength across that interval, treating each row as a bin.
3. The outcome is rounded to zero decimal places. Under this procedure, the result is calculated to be 16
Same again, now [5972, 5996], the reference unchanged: 43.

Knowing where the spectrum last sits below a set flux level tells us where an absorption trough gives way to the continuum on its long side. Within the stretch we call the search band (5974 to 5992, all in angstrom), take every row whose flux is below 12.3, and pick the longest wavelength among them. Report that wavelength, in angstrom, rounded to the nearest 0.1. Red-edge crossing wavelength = 5991.0 angstrom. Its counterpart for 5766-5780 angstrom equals 5775.0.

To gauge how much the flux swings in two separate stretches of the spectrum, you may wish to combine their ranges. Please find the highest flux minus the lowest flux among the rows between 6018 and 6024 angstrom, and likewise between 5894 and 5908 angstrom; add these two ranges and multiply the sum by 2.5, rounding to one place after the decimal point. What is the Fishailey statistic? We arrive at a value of 18.2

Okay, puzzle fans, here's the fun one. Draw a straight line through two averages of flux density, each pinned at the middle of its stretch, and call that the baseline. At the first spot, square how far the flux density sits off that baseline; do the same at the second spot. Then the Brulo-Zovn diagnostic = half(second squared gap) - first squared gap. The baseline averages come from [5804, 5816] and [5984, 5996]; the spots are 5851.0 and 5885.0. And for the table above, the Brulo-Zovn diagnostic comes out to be 11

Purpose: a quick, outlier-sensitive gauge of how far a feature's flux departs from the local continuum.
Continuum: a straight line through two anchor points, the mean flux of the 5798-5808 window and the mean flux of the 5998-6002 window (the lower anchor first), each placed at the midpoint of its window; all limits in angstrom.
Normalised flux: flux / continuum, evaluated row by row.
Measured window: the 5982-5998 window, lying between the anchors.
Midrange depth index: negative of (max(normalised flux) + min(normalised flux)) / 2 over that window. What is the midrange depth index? -0.99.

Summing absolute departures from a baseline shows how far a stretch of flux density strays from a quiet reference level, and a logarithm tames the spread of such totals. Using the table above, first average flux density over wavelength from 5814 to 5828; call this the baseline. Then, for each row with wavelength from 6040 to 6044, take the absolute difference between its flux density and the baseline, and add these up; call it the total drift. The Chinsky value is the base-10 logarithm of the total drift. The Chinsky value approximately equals -0.11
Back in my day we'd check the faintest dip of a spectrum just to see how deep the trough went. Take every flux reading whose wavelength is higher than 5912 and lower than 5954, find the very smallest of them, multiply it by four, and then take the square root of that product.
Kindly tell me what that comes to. 6.5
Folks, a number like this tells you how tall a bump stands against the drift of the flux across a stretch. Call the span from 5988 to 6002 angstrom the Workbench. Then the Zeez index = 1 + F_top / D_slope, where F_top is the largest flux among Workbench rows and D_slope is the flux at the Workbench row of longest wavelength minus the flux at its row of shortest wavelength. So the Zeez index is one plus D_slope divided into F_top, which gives 23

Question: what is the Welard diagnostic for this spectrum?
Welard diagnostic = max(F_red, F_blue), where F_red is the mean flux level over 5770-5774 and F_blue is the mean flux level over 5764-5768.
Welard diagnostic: 12.9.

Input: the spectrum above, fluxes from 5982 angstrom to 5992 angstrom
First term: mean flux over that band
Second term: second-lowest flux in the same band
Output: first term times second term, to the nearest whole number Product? 144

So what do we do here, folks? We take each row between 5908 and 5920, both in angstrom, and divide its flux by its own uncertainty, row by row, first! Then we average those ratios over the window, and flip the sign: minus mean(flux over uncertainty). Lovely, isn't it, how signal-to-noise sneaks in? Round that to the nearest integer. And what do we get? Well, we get -29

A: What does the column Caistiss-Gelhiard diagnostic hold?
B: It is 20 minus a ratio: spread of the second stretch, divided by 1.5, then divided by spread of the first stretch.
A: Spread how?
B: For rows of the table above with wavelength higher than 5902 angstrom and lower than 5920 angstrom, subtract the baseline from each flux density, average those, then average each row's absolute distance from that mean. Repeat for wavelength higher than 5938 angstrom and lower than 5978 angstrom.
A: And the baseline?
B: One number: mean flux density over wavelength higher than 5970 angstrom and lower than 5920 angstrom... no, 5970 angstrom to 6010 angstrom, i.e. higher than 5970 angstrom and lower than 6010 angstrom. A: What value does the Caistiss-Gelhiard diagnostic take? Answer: 19.3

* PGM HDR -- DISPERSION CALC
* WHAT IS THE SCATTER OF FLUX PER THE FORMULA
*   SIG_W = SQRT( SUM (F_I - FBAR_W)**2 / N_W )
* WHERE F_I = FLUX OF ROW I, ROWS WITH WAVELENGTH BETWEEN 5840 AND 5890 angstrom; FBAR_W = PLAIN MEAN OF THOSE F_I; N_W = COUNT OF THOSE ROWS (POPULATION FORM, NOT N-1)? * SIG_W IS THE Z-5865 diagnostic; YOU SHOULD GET 2.3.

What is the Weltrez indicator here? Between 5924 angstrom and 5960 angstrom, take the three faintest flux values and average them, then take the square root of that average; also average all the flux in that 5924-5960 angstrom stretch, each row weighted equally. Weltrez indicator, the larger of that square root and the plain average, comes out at 11.5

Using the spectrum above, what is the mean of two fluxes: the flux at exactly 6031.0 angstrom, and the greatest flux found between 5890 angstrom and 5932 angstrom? 12.31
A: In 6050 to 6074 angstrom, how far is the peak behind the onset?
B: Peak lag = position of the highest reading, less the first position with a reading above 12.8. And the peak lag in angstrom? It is 20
